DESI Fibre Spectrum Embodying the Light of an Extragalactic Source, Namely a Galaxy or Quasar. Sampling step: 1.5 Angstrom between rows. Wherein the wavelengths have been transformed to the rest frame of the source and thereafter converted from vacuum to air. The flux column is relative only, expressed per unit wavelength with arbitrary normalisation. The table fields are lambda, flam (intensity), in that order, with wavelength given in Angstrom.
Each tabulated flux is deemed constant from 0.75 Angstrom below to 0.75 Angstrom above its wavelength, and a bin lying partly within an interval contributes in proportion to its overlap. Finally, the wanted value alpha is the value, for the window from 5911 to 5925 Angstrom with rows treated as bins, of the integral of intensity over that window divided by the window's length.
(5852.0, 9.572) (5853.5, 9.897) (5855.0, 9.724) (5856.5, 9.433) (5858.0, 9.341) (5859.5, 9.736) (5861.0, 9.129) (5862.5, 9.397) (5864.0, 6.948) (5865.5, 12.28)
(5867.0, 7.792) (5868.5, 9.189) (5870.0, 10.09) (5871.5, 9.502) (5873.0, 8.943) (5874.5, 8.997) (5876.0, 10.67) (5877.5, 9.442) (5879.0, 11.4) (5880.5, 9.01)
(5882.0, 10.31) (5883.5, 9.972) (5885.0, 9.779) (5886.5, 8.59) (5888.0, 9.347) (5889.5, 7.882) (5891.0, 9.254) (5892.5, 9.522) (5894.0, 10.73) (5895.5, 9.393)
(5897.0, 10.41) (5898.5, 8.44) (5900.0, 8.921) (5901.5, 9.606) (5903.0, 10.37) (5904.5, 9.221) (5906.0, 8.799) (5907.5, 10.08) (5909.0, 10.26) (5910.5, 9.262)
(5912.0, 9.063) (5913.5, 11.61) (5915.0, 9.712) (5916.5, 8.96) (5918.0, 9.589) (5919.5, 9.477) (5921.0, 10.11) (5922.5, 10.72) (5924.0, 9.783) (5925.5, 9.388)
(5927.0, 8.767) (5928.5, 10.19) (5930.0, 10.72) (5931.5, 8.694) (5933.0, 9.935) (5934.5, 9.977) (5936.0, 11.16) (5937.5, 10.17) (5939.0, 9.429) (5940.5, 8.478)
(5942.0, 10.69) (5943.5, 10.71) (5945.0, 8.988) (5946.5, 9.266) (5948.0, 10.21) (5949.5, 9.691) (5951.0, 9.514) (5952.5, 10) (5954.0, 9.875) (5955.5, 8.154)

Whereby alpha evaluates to 9.9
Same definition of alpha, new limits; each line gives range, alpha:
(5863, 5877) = 9.4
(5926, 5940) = 9.9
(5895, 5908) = 9.5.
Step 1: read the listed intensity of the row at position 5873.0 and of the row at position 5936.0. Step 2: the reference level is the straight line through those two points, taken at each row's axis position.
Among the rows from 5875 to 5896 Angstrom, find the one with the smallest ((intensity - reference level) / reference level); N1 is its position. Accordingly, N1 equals 5889.5 Angstrom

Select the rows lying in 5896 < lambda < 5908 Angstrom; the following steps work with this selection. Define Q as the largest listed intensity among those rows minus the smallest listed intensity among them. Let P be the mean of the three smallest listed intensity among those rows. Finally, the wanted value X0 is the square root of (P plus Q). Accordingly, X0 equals 3.27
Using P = 8.72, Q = 2.0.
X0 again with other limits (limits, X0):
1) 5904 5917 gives 3.43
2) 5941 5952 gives 3.31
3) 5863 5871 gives 3.65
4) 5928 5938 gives 3.46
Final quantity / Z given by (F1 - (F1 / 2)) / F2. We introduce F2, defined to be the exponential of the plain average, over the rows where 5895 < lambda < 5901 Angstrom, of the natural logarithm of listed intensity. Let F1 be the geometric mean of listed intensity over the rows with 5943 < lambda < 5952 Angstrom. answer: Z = 0.524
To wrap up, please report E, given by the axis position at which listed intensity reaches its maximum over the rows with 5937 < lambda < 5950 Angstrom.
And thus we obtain 5943.5 Angstrom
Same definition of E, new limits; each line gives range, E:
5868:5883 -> 5879.0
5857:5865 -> 5859.5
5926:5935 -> 5930.0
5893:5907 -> 5894.0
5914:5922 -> 5921.0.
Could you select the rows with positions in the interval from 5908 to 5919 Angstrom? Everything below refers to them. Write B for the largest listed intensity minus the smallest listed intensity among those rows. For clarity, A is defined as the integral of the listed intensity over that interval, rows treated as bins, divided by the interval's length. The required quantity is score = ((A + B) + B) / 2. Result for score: 7.54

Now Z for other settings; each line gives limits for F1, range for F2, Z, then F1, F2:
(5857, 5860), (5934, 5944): 0.474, 9.5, 10.1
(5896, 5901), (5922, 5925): 0.450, 9.2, 10.2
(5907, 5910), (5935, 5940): 0.497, 10.2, 10.2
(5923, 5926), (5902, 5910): 0.493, 9.6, 9.7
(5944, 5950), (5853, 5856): 0.486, 9.5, 9.8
